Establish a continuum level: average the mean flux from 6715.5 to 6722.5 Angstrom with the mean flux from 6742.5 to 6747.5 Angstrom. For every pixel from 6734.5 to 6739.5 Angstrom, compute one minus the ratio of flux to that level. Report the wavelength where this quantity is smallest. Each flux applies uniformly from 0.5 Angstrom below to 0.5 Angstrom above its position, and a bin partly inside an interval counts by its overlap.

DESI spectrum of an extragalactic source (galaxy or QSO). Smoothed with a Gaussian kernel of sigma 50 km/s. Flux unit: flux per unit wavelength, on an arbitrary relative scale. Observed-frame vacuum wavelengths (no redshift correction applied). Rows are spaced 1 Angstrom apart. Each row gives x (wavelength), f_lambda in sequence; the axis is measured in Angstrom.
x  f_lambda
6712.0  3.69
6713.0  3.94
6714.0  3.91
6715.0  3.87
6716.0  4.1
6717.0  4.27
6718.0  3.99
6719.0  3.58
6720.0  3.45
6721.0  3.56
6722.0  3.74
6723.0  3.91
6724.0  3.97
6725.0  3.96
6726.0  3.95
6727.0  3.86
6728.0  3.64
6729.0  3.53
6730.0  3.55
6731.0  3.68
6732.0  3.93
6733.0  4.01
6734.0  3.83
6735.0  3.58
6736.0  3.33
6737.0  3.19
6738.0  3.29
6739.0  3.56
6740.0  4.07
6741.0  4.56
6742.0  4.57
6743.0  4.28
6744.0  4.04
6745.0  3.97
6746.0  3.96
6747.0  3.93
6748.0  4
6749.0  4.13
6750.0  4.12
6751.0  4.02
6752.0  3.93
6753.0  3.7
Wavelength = 6735.0 Angstrom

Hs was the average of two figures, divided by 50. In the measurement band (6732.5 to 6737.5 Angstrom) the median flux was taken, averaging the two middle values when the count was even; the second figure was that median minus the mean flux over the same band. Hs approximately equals 0.0357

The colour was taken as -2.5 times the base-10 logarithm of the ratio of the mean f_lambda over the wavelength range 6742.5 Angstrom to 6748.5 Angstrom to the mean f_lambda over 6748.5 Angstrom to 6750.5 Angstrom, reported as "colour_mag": 0.03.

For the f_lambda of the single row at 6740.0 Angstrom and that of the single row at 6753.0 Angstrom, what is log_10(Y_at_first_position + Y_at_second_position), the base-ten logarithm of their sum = 0.89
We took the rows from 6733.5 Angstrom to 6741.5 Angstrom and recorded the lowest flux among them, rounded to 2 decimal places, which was 3.19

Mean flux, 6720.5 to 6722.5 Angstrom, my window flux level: 3.65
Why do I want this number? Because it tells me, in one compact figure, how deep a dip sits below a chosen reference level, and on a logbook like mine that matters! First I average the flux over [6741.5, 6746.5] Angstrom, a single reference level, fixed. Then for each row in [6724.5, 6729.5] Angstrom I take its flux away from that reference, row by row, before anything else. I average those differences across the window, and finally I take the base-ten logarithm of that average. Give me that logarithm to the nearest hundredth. -0.42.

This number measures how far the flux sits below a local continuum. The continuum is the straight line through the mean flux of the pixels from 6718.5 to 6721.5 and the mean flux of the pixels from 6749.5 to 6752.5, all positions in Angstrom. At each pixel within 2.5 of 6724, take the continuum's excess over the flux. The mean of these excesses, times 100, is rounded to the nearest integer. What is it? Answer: -31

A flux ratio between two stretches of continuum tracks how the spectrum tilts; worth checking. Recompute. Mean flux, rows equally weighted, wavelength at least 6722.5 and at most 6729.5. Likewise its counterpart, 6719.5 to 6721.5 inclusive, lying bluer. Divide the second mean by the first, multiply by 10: 9.1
